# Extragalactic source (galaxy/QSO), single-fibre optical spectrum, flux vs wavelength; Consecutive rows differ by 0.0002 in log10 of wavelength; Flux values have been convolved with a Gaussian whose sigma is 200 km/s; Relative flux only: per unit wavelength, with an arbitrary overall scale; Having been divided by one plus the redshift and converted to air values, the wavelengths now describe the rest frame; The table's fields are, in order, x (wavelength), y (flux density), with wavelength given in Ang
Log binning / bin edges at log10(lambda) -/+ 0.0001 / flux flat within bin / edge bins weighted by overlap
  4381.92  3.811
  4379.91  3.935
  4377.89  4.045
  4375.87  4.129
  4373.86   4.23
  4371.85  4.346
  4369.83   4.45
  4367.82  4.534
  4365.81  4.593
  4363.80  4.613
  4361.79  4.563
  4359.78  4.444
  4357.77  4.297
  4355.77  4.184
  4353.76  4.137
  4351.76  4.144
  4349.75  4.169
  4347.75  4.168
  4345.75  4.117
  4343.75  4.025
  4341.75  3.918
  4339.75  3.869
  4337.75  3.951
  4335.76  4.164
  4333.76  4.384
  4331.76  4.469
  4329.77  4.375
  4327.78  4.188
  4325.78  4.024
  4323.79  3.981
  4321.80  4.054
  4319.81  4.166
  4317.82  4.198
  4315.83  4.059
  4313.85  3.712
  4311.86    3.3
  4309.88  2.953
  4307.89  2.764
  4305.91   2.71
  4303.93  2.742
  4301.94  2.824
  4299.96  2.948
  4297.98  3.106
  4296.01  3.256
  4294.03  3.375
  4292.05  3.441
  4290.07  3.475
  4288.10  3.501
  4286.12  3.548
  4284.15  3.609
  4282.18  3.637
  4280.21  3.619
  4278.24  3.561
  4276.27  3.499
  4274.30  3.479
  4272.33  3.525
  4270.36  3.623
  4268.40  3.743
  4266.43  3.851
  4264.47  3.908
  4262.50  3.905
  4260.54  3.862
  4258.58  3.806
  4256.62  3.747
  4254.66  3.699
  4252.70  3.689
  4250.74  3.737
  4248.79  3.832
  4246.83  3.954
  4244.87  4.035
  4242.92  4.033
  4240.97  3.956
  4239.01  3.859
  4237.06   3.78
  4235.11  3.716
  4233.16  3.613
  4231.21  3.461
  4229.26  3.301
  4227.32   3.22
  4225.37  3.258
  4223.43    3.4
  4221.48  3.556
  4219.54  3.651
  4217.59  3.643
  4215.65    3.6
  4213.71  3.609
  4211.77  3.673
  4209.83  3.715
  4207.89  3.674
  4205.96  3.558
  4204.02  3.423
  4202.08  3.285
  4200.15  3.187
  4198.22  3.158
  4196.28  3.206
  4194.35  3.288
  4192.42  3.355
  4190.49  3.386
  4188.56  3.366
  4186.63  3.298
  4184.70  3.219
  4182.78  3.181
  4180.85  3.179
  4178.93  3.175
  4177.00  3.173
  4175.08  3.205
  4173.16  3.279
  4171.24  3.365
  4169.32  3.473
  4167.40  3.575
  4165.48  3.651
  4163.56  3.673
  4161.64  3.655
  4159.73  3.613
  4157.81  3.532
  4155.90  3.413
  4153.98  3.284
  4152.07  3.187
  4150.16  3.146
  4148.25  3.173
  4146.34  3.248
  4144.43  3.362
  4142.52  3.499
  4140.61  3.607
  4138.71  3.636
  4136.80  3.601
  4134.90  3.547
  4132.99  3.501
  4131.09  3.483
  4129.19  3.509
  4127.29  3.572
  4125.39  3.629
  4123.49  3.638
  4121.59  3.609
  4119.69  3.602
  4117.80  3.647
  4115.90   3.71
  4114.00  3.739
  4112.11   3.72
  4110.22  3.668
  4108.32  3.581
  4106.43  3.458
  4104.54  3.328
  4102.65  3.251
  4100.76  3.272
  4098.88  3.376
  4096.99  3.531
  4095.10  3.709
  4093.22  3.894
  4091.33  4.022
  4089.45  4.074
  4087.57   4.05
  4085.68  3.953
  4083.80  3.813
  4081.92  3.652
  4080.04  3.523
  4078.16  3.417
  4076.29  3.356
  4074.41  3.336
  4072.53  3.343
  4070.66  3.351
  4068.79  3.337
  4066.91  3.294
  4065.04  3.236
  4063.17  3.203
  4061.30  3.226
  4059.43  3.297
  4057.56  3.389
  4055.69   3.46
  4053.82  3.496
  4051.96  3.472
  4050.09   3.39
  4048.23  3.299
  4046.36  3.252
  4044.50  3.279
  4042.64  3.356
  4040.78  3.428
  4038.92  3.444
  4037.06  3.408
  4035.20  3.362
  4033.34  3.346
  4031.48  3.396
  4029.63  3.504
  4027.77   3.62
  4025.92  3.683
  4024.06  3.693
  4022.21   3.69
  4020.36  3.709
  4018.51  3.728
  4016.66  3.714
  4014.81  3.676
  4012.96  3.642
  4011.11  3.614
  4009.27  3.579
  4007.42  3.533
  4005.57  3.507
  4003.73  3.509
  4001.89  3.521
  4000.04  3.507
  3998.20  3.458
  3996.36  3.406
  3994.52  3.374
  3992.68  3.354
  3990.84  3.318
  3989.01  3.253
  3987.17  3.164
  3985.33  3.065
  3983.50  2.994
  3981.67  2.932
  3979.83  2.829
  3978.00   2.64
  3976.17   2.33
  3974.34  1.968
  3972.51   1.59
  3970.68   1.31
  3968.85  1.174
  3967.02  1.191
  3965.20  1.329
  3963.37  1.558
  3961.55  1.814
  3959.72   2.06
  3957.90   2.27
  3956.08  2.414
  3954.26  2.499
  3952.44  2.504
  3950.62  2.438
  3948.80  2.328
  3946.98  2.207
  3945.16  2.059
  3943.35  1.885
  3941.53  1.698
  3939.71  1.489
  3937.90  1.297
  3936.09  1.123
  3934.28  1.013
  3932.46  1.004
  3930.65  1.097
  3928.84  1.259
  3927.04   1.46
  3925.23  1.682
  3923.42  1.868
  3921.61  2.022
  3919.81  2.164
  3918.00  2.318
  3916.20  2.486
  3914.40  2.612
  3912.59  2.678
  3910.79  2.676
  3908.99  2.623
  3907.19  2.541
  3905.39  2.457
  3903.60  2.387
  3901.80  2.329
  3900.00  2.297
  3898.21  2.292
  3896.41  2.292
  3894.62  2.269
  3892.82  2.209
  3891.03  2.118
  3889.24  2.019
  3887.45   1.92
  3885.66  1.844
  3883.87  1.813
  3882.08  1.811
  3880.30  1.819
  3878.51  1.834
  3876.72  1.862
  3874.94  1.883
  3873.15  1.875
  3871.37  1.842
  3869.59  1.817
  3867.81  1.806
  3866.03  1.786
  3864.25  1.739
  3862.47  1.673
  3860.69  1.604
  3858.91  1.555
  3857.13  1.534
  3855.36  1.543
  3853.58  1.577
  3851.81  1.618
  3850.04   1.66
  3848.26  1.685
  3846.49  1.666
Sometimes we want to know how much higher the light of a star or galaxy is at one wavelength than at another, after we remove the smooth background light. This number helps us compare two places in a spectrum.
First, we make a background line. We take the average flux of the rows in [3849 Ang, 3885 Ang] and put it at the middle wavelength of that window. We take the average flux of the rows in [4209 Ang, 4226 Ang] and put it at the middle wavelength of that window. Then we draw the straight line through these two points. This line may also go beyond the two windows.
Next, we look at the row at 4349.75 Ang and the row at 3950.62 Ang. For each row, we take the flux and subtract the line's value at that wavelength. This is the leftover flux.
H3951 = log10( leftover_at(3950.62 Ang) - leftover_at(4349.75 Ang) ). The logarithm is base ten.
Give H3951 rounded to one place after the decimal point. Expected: -0.4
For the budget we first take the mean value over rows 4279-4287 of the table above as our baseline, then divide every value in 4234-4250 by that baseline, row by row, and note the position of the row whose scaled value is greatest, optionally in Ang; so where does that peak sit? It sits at 4244.87 Ang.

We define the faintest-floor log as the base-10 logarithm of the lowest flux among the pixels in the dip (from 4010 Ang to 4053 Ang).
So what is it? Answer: 0.51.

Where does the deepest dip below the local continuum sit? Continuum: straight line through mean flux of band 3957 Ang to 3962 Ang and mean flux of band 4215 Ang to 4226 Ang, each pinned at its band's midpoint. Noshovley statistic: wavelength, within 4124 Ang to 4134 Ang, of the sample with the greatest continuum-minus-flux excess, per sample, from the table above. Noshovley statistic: 4131.09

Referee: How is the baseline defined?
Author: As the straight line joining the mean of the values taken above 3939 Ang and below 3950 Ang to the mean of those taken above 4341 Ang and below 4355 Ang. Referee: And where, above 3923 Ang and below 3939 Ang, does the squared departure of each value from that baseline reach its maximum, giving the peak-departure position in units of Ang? 3934.28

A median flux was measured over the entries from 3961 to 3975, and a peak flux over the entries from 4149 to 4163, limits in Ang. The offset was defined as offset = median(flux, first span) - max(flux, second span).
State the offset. -2.2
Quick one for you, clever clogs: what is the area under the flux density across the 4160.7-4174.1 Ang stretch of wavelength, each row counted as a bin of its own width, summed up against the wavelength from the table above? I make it 47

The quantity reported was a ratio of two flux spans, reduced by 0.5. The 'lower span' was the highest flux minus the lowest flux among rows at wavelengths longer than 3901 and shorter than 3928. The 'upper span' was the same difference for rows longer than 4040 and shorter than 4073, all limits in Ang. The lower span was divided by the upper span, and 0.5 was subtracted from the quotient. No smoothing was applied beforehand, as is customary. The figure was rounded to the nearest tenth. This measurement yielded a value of 3.7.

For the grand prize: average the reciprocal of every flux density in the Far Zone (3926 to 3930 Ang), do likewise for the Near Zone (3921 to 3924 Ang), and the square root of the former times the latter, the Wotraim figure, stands 0.62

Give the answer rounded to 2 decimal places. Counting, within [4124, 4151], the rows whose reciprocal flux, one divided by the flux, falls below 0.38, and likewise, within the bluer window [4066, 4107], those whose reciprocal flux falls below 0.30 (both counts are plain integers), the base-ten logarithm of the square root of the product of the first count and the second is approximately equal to 1.20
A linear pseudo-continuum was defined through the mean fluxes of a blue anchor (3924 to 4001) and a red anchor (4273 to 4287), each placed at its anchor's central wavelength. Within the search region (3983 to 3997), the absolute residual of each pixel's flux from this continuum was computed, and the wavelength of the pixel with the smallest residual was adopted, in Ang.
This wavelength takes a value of 3983.50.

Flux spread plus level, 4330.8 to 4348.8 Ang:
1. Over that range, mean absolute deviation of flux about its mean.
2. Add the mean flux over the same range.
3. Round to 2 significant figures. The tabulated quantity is 4.3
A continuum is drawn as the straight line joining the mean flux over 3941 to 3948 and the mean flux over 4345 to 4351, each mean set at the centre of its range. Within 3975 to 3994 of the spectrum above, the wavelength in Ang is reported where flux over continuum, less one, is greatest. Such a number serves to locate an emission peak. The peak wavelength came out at 3992.68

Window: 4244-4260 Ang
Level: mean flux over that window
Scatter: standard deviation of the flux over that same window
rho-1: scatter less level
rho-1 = -3.7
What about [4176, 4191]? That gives -3.2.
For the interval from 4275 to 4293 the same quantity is -3.5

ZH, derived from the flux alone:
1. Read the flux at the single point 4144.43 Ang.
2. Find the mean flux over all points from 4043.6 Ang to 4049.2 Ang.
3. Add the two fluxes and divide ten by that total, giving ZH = 1.51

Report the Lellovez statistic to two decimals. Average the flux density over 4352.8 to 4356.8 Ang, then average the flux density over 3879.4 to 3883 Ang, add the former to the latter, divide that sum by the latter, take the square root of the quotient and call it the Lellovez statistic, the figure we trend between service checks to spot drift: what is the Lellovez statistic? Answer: 1.81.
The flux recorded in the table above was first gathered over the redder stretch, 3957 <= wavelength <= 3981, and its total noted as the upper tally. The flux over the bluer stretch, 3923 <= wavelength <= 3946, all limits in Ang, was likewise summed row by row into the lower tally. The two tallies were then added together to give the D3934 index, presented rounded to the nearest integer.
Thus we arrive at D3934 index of 43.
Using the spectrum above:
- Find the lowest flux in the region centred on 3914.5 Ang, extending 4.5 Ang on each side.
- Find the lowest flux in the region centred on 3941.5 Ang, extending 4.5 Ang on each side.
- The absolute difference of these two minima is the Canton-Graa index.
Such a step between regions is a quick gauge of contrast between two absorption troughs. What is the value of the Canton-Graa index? 1.0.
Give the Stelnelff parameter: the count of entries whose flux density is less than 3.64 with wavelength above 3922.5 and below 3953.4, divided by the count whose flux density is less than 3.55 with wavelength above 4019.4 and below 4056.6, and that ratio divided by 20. 0.057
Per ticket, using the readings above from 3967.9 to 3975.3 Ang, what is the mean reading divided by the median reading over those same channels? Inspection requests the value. 1.04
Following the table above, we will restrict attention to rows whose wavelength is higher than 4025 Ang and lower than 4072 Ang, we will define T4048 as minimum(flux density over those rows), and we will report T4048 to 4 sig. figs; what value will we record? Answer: 3.203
